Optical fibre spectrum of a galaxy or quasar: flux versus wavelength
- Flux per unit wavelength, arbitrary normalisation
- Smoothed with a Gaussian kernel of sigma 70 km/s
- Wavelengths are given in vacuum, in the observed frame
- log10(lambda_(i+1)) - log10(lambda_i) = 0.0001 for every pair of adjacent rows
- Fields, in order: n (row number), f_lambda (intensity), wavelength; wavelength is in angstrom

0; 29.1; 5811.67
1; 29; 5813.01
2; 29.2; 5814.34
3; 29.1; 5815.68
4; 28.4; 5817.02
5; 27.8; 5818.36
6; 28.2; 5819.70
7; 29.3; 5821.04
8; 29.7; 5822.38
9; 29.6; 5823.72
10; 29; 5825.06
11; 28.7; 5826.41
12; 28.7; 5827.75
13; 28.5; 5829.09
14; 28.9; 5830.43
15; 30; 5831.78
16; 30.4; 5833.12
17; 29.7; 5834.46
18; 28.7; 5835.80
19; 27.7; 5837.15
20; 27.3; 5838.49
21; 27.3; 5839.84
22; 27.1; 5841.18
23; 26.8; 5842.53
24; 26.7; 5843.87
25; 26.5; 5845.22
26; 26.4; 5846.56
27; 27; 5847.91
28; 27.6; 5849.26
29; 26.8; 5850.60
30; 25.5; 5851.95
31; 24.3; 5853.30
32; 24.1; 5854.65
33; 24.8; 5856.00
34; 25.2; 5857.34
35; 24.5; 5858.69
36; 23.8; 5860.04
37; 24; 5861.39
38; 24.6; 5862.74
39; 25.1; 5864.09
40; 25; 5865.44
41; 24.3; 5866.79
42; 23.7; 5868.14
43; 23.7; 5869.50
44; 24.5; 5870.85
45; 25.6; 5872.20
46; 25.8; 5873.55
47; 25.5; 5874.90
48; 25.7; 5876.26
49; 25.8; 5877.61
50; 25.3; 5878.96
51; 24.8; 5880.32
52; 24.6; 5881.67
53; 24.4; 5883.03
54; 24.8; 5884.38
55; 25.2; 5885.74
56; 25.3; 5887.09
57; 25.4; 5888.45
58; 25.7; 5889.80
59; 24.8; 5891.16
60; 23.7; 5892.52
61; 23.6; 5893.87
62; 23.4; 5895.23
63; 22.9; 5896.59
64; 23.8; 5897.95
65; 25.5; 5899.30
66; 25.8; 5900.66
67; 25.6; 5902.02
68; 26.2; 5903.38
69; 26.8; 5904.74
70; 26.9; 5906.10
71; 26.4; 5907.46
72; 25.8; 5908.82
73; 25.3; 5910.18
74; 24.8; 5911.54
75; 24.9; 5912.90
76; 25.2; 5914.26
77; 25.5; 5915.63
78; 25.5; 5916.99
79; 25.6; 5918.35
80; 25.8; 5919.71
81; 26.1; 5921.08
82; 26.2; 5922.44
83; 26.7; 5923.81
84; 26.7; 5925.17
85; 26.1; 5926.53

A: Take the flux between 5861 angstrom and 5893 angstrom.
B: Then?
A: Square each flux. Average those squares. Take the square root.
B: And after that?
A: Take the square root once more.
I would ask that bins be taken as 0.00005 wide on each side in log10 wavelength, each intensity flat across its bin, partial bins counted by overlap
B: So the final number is 4.990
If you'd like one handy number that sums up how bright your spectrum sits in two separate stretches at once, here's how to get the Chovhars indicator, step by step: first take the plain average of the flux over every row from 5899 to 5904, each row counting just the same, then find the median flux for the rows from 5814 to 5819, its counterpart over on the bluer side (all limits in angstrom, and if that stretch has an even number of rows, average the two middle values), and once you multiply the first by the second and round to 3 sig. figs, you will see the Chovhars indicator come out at 741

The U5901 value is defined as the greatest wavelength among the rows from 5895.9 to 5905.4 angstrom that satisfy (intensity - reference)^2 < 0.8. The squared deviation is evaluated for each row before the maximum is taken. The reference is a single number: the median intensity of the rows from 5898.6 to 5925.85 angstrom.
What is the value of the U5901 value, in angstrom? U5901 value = 5903.38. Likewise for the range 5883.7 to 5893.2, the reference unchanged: 5889.80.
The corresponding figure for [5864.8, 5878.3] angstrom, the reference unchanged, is 5877.61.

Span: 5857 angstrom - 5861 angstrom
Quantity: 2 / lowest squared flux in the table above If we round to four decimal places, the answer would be 0.0035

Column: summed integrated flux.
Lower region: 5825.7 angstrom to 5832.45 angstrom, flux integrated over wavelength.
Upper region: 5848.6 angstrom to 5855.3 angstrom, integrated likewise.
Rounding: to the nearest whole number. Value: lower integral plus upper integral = 367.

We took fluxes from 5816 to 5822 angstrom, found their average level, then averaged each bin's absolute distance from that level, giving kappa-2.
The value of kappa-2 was 0.44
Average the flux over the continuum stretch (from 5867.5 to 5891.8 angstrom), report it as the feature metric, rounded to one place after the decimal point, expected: 25.0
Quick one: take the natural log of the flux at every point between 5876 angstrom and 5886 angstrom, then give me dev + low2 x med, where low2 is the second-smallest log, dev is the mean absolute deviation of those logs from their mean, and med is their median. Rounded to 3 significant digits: 10.3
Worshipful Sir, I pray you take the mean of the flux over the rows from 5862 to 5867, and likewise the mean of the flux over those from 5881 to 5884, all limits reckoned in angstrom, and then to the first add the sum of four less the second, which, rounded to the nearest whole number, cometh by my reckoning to 4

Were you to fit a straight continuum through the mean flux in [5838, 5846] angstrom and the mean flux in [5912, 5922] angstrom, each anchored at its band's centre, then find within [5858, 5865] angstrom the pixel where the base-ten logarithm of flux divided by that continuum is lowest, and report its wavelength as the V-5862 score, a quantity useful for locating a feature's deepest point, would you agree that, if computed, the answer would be 5860.04 angstrom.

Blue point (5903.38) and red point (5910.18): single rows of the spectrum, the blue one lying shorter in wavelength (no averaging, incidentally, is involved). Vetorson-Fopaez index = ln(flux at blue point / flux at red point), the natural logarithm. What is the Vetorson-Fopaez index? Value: 0.035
